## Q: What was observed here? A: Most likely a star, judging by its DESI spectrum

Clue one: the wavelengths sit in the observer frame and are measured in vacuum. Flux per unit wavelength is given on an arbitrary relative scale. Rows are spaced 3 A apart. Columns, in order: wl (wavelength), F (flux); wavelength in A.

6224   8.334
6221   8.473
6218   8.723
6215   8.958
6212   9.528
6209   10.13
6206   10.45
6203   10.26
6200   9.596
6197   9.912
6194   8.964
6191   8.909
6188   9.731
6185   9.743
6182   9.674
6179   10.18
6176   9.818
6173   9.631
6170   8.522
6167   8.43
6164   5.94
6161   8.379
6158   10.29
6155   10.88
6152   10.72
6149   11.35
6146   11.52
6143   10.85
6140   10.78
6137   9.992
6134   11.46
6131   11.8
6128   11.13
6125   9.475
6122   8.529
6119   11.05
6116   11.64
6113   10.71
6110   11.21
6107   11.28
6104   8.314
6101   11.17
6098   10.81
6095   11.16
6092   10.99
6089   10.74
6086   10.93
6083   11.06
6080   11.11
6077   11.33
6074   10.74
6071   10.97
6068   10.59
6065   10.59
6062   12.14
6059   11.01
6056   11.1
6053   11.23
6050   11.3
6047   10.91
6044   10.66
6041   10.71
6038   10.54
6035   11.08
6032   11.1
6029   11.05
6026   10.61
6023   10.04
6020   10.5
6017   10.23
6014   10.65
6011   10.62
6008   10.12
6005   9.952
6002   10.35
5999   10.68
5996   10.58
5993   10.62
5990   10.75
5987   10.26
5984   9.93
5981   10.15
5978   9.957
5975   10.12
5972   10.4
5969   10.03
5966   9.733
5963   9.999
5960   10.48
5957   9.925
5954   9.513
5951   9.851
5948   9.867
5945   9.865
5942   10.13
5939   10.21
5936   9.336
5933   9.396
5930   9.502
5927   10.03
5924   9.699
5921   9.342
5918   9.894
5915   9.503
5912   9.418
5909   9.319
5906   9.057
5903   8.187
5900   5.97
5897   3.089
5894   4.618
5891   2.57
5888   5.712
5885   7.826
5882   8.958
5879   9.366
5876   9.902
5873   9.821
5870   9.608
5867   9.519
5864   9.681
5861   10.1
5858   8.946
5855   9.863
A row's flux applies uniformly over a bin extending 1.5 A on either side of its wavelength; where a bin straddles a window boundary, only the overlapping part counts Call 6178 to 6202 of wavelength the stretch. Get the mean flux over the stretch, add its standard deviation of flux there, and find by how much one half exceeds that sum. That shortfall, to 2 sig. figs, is -9.5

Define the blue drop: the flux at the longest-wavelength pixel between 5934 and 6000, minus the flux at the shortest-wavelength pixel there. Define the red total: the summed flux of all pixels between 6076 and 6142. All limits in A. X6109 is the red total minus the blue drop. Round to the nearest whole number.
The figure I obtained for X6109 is 235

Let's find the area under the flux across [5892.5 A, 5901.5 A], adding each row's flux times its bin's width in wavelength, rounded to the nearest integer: 41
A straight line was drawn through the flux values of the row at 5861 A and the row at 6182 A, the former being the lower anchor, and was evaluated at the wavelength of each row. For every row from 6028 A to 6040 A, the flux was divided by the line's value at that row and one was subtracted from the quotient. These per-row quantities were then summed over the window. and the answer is 0.4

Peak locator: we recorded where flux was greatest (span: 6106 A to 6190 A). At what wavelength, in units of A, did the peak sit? 6131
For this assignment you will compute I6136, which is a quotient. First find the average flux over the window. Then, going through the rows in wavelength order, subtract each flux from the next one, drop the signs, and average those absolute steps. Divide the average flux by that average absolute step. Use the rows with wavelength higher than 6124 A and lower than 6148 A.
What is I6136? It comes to 13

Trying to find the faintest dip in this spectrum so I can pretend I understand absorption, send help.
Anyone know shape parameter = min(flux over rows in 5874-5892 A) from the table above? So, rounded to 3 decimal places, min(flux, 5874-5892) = 2.570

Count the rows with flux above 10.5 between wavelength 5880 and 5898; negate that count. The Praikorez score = 0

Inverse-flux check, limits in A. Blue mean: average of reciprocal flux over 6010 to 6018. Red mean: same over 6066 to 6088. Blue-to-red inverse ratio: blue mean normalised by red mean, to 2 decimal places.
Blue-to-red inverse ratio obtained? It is 1.04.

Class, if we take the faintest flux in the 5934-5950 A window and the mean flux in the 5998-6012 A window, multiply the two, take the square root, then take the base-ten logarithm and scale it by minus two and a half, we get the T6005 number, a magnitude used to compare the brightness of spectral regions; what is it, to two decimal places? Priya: -2.48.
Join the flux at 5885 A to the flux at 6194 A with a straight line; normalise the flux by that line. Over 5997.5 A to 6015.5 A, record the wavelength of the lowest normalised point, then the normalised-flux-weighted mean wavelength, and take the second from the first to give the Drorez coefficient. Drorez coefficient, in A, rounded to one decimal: -1.5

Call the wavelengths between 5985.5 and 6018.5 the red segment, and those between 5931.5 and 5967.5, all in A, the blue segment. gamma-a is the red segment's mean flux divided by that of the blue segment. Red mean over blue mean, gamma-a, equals 1.06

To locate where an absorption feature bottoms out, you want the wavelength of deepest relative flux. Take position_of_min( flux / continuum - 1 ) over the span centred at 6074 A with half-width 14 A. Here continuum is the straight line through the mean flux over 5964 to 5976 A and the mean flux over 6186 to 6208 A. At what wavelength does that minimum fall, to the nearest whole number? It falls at 6065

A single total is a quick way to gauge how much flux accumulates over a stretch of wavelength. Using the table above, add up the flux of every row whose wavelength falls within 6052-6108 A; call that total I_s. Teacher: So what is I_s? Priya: 207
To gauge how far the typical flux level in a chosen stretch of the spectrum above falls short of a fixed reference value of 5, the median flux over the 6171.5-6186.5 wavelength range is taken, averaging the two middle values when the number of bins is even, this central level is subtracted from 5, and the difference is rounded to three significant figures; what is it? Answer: -4.74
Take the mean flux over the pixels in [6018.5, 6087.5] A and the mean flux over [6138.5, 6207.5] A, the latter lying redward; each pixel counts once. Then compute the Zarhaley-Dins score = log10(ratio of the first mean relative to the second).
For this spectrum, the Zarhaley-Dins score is 0.05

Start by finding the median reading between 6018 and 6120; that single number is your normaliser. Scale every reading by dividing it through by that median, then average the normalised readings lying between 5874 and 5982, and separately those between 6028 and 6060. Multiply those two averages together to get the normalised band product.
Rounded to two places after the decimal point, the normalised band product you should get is 0.81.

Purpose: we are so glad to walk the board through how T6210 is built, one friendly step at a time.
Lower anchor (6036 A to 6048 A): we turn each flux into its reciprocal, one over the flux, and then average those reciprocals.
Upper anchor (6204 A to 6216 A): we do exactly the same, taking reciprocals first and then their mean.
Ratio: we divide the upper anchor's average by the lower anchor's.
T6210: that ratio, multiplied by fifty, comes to 55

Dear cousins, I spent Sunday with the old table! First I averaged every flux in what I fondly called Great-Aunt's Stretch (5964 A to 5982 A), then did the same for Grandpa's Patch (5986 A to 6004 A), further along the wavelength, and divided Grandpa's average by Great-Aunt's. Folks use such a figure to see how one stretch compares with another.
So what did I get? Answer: 1.05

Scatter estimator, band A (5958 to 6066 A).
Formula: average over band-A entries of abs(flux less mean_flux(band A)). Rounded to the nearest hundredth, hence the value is 0.37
